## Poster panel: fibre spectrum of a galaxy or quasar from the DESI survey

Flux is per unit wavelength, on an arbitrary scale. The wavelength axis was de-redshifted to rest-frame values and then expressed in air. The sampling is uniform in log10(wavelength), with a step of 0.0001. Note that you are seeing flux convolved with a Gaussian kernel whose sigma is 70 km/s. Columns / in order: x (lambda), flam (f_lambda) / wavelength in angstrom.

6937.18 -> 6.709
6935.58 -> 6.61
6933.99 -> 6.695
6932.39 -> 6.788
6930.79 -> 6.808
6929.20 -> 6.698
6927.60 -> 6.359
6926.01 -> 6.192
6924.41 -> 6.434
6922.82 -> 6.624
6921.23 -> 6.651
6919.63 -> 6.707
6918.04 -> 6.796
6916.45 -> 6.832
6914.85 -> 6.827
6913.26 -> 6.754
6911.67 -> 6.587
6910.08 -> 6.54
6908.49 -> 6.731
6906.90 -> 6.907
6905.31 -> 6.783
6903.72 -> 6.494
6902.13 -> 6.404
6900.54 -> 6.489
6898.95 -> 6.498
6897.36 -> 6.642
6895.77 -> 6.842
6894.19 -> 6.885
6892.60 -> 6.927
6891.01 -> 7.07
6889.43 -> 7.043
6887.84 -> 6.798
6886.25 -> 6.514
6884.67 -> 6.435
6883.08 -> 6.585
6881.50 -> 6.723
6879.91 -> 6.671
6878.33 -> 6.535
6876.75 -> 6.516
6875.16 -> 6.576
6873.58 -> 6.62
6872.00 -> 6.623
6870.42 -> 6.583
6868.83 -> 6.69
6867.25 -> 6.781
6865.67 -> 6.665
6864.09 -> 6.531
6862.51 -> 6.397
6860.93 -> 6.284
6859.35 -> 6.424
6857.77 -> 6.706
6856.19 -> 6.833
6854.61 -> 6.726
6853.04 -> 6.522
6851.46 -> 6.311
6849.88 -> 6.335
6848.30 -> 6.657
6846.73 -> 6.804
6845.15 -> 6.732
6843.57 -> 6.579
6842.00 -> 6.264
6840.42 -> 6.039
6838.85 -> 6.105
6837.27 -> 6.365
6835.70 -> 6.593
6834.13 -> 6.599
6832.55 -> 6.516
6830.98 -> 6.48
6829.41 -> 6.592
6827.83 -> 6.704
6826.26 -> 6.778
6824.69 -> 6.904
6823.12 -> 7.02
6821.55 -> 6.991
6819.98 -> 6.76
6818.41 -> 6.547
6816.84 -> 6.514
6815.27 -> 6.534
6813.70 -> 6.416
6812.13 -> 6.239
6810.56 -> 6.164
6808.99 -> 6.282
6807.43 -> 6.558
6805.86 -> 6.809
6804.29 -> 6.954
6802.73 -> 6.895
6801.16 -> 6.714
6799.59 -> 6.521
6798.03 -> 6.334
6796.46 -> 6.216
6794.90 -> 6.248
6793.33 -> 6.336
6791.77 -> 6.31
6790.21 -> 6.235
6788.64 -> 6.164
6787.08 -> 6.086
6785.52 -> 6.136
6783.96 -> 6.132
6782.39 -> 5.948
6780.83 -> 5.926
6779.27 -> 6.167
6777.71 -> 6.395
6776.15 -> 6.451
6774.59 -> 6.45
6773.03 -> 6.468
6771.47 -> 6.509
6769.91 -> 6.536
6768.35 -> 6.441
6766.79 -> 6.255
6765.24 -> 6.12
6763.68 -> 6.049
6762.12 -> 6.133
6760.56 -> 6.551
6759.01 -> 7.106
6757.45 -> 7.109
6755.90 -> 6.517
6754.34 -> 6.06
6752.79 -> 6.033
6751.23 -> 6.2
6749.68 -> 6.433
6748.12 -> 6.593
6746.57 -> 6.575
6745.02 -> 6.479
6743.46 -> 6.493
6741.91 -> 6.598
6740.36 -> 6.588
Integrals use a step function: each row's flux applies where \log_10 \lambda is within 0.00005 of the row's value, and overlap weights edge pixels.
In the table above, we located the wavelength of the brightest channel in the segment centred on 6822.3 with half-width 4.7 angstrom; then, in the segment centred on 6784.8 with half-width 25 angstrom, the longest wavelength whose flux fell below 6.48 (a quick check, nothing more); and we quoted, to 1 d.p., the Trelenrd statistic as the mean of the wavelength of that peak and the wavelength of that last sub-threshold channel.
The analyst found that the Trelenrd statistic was 6816.1 angstrom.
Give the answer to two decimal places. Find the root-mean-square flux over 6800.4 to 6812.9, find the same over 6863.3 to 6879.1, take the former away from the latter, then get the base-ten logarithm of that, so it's -1.54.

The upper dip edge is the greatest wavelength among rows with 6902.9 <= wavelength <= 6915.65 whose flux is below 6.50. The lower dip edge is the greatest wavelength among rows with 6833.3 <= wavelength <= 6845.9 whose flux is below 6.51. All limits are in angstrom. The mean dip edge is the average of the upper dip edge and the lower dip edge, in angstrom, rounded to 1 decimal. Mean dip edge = 6872.9 angstrom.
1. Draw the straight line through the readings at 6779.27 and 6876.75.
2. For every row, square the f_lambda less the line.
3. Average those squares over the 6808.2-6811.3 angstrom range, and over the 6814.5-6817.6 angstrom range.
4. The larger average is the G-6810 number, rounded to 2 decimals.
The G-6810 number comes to 0.05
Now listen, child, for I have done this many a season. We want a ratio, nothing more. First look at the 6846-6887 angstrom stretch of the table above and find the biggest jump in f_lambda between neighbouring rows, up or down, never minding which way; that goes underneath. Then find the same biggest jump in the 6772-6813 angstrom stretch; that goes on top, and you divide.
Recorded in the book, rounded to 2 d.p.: 0.86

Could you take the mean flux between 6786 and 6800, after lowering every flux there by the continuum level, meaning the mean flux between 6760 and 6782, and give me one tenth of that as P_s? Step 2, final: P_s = -0.005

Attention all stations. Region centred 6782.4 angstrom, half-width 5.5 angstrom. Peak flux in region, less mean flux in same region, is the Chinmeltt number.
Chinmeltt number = 0.28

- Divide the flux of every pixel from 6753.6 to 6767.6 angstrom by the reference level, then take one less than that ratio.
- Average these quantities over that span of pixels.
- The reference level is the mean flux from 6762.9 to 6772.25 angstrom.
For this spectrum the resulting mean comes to 0.02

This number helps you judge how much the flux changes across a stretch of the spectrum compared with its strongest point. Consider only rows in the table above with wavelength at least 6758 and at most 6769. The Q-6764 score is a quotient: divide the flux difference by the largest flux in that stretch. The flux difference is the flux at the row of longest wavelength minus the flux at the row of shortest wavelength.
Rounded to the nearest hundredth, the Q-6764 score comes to -0.09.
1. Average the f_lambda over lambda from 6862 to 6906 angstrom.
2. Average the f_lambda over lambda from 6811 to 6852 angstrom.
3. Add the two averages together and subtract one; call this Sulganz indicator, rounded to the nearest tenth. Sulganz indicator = 12.2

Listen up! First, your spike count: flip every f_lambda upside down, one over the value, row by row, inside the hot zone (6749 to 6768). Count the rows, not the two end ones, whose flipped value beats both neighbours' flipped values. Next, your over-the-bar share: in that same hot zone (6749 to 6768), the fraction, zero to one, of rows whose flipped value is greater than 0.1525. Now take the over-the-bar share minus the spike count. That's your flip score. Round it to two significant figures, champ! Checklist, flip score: -1.2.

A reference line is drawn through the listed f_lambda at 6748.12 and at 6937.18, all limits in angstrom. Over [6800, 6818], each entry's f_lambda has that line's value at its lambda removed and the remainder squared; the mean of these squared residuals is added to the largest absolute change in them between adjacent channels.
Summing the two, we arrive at 0.19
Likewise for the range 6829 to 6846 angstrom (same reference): 0.31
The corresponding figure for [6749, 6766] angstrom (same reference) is 0.47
